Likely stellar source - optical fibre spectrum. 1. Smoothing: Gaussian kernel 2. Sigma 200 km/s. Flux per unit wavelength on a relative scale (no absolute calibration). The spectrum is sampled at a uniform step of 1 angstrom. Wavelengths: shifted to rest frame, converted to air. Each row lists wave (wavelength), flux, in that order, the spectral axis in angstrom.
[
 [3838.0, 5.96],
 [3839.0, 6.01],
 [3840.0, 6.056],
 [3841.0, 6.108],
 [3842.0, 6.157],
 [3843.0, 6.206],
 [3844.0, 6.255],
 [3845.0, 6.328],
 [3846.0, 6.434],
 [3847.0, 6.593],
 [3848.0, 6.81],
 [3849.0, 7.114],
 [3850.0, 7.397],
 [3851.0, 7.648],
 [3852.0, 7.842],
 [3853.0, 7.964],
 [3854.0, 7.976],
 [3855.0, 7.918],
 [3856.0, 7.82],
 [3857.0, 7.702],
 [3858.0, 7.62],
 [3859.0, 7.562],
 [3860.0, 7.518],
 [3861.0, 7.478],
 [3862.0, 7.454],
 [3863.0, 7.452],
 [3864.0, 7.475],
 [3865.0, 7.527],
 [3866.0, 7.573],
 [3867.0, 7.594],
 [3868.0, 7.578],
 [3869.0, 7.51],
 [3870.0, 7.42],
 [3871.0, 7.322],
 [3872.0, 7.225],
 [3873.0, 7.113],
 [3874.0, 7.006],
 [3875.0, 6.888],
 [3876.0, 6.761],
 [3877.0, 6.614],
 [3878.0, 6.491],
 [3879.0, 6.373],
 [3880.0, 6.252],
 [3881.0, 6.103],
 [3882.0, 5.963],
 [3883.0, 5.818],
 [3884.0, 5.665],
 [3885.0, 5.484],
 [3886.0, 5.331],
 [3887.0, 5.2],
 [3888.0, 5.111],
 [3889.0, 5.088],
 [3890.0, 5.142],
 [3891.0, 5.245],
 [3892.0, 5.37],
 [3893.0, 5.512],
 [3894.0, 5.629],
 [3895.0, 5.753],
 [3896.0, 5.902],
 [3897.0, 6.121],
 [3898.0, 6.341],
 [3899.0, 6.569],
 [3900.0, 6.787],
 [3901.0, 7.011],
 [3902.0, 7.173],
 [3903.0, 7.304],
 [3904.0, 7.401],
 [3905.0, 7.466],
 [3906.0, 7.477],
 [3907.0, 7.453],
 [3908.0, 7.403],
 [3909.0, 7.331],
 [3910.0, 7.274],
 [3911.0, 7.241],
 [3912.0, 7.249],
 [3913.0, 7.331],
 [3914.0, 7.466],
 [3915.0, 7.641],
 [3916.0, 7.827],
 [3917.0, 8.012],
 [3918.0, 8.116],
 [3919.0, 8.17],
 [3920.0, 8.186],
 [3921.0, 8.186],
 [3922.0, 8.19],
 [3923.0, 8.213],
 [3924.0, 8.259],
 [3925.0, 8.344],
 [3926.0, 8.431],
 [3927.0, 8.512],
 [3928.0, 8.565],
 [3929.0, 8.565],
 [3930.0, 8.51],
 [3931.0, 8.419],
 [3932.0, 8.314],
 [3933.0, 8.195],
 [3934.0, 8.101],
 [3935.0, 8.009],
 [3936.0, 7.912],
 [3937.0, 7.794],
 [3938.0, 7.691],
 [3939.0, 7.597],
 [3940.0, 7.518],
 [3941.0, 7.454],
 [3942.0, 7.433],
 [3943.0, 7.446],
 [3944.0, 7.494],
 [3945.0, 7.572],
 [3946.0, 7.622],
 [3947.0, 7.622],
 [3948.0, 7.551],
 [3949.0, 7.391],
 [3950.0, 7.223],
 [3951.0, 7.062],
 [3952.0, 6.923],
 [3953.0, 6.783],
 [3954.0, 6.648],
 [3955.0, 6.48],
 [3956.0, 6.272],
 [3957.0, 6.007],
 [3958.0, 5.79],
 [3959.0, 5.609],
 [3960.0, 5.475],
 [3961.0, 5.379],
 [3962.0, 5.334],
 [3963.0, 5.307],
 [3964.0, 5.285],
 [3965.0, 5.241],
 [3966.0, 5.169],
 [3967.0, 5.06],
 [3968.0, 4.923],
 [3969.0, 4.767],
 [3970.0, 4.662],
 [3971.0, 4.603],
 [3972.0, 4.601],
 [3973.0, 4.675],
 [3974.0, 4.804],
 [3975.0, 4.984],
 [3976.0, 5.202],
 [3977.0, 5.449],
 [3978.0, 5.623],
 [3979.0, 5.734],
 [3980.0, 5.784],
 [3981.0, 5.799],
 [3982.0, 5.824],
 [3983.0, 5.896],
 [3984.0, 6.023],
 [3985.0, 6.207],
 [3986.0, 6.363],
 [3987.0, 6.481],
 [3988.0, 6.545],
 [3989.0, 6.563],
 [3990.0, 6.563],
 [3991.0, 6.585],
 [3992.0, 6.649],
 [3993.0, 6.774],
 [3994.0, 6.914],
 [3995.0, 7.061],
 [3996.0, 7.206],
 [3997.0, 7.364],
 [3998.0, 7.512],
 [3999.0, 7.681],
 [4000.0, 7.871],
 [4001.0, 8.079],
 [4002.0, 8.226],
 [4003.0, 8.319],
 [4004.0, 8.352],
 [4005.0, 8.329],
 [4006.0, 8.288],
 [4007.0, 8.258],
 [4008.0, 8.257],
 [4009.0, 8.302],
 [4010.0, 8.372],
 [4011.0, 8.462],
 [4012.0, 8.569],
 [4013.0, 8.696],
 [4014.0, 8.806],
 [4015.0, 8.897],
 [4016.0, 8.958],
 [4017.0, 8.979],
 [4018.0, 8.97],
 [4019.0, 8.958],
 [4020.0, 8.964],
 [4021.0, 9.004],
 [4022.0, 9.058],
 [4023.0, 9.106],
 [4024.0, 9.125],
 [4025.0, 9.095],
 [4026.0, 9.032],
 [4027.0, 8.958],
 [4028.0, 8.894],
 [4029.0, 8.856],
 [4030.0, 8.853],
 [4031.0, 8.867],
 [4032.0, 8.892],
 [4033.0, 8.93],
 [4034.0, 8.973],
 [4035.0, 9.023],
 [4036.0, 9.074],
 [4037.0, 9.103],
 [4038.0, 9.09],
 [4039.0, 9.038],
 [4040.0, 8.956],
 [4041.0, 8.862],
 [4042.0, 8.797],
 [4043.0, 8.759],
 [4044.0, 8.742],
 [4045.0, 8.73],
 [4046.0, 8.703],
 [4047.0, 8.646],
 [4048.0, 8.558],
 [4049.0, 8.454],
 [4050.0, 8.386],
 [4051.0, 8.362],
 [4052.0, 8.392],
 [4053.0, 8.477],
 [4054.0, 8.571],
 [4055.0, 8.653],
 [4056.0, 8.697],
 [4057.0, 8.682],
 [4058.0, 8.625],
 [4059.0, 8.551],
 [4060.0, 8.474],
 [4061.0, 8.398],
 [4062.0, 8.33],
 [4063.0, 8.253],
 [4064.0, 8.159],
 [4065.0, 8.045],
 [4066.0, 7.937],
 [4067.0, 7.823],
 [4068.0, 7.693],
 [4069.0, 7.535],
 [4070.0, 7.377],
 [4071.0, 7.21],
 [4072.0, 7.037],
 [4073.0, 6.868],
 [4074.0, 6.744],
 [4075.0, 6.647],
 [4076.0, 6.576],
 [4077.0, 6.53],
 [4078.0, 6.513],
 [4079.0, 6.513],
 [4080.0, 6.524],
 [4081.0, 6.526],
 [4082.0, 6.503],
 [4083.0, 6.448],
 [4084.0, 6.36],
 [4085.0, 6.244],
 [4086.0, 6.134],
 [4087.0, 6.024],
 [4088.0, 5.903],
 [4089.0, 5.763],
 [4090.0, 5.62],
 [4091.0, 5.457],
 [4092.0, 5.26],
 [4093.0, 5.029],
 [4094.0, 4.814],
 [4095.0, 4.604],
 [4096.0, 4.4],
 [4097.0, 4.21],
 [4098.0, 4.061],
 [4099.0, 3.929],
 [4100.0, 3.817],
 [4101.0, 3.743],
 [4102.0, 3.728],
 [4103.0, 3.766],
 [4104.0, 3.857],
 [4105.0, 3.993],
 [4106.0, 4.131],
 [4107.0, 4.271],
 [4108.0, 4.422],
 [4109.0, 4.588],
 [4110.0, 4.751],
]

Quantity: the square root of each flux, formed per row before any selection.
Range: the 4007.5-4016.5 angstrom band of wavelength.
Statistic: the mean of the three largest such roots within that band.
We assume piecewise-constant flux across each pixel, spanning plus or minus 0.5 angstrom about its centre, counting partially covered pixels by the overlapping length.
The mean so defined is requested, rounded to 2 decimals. 2.98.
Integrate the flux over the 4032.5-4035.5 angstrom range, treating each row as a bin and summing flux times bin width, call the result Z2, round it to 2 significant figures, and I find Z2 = 27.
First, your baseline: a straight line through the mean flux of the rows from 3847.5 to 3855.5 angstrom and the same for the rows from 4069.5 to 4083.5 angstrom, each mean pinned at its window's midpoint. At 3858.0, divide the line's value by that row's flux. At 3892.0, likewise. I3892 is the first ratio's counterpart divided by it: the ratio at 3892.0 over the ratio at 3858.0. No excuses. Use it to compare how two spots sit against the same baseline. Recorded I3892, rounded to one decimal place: 1.4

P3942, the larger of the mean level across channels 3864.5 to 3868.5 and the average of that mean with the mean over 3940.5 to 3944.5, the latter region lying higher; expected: 7.6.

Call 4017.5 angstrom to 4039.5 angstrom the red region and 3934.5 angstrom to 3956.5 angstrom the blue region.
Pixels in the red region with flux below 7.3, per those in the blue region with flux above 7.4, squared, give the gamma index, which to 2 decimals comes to 0.00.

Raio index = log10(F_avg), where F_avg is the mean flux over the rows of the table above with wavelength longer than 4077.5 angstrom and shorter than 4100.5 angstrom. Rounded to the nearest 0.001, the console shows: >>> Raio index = 0.741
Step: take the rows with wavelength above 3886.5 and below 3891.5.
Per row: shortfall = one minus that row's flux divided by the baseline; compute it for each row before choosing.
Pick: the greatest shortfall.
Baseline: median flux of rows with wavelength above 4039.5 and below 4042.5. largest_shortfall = 0.43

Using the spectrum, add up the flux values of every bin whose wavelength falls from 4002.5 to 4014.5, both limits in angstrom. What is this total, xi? 101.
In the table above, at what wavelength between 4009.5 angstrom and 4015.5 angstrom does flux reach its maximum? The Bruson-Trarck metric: 4015.0 angstrom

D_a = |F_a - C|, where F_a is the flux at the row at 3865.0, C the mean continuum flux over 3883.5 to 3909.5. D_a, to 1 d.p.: 1.3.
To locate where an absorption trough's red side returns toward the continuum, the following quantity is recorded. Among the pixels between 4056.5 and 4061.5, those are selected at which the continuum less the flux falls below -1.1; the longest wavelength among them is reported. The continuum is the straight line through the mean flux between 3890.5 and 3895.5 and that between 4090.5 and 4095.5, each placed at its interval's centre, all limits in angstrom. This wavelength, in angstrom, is 4061.0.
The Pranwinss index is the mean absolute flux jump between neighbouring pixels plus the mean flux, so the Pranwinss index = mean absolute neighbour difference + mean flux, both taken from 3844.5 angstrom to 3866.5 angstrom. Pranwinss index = 7.5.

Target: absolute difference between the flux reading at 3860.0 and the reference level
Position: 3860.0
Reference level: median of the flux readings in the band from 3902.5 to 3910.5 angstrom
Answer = 0.1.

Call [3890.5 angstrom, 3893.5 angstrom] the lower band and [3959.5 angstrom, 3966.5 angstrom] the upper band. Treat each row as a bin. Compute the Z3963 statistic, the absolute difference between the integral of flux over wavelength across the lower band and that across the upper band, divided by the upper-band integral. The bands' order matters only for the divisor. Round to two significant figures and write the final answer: 0.57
